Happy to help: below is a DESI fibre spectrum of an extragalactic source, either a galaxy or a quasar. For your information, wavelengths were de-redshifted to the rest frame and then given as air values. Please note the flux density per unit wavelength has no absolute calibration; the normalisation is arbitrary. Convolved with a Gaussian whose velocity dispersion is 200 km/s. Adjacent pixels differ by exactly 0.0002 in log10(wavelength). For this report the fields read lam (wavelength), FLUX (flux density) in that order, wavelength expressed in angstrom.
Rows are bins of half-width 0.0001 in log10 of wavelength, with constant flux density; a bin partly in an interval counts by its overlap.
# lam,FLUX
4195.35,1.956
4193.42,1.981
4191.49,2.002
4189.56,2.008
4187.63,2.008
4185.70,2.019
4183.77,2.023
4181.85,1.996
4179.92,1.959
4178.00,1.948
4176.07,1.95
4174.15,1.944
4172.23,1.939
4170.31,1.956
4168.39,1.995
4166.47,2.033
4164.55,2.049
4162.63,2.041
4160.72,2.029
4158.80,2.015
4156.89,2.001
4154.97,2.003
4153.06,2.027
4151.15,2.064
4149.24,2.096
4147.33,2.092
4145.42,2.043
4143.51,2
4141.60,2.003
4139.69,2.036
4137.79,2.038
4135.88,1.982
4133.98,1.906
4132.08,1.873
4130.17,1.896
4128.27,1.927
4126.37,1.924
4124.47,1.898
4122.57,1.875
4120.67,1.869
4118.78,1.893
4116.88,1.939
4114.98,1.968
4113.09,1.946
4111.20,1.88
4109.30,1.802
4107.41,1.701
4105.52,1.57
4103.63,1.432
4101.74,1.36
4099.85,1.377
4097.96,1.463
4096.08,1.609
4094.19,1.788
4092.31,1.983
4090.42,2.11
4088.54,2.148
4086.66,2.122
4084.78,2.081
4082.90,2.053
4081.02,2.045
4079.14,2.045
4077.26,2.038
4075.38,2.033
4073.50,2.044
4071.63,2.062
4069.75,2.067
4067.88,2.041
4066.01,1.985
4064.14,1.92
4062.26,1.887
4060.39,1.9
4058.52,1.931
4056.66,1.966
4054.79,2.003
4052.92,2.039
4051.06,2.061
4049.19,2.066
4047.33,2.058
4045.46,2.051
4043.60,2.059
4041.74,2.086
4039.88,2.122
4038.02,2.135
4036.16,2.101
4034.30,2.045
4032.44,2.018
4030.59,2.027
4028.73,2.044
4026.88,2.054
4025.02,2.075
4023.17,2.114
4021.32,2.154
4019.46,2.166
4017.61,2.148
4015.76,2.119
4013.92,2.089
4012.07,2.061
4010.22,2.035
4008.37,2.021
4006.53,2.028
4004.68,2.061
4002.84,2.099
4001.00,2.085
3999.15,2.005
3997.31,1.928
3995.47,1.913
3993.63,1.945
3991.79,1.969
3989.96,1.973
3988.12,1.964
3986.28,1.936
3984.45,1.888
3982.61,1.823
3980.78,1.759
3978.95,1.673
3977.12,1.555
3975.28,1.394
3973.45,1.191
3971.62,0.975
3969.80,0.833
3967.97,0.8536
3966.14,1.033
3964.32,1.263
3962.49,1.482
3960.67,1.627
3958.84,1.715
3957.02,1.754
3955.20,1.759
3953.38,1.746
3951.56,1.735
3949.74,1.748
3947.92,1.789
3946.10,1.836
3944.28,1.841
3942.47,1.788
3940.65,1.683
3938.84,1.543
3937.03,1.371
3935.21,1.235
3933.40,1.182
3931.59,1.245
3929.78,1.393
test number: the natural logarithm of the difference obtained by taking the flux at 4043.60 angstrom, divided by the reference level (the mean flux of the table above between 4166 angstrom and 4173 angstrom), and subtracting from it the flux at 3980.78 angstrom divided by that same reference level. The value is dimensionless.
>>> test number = -1.9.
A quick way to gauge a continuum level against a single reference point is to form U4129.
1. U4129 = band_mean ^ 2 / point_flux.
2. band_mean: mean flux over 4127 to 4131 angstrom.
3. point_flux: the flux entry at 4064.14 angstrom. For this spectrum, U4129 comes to 1.9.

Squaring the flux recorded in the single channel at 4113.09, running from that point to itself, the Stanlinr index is 3.79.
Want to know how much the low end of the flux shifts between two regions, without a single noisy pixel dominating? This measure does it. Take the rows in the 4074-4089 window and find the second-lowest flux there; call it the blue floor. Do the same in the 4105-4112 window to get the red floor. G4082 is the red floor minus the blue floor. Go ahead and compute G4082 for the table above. -0.34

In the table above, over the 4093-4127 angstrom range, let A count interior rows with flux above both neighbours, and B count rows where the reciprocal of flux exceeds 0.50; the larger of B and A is 18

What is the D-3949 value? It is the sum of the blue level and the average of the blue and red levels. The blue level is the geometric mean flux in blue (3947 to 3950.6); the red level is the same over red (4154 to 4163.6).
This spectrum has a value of 3.66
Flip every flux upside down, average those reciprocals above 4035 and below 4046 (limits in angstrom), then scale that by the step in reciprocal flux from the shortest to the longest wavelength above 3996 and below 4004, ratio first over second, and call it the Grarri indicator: -11.3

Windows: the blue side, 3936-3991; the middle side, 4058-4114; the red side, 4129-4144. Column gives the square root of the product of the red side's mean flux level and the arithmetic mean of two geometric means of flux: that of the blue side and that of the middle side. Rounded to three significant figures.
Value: 1.83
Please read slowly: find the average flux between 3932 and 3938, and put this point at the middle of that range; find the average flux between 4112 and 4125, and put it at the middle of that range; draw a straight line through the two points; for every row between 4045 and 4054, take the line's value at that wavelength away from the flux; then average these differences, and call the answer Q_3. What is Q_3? 0.39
